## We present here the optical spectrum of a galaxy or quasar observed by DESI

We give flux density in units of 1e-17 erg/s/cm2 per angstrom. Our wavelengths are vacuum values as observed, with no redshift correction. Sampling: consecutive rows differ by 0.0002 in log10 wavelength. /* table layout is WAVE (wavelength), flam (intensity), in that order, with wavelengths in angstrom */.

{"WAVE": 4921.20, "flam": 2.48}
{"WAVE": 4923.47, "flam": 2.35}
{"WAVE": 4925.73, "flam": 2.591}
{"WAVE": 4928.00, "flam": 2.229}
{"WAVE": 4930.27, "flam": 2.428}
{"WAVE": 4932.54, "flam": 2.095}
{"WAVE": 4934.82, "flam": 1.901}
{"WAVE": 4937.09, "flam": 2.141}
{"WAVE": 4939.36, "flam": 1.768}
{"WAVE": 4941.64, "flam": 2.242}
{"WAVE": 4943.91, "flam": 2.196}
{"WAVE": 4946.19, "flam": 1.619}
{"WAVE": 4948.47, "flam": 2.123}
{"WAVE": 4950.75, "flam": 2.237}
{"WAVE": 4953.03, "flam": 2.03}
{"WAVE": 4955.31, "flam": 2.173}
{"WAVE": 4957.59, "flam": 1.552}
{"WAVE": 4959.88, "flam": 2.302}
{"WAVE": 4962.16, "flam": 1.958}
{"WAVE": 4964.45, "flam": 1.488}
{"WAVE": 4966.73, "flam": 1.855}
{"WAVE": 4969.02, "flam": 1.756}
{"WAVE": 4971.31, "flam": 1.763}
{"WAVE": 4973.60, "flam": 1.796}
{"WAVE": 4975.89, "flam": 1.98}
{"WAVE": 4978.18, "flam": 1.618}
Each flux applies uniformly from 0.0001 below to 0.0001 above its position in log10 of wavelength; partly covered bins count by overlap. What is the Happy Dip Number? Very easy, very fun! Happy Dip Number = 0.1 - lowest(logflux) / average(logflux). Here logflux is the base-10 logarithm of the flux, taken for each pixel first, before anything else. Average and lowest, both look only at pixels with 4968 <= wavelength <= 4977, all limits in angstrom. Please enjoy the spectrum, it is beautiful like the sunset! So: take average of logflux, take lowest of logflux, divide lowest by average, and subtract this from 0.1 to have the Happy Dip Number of -0.84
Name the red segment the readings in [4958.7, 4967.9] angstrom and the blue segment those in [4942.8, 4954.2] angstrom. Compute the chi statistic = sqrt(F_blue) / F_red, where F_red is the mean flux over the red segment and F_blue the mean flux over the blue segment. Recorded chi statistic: 0.75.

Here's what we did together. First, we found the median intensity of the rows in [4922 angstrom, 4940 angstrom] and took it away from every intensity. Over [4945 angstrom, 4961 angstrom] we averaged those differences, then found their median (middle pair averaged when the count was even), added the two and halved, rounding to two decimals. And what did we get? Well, -0.12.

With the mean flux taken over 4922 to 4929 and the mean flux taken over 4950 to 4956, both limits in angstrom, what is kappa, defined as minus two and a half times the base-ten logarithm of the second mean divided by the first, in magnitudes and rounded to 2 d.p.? 0.12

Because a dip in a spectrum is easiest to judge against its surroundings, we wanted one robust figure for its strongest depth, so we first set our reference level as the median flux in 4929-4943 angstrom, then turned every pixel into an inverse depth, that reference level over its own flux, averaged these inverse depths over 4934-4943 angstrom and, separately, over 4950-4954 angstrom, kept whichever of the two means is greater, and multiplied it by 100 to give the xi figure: 106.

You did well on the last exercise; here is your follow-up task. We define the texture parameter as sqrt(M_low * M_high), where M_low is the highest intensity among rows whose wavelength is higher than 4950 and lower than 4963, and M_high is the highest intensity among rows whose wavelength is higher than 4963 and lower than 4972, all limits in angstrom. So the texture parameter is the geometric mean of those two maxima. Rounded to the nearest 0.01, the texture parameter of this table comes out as 2.07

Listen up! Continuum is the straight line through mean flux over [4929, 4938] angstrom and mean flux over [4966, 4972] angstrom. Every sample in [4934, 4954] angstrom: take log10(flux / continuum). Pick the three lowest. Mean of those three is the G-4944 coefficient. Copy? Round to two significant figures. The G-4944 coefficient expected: -0.072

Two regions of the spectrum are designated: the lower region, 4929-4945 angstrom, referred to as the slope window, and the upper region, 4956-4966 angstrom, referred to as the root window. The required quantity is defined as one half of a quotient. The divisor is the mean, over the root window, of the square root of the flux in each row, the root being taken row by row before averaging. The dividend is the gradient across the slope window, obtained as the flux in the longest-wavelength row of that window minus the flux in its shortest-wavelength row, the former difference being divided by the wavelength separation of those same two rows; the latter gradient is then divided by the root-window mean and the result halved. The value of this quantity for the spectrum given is -0.006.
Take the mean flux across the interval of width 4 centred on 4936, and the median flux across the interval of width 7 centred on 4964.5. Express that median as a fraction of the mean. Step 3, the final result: 0.92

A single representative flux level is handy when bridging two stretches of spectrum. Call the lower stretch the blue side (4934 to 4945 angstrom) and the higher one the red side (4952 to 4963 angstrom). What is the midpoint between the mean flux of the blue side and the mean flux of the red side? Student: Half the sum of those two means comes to 2.03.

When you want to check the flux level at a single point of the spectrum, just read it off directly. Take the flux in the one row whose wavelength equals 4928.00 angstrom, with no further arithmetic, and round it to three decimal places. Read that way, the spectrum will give 2.229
